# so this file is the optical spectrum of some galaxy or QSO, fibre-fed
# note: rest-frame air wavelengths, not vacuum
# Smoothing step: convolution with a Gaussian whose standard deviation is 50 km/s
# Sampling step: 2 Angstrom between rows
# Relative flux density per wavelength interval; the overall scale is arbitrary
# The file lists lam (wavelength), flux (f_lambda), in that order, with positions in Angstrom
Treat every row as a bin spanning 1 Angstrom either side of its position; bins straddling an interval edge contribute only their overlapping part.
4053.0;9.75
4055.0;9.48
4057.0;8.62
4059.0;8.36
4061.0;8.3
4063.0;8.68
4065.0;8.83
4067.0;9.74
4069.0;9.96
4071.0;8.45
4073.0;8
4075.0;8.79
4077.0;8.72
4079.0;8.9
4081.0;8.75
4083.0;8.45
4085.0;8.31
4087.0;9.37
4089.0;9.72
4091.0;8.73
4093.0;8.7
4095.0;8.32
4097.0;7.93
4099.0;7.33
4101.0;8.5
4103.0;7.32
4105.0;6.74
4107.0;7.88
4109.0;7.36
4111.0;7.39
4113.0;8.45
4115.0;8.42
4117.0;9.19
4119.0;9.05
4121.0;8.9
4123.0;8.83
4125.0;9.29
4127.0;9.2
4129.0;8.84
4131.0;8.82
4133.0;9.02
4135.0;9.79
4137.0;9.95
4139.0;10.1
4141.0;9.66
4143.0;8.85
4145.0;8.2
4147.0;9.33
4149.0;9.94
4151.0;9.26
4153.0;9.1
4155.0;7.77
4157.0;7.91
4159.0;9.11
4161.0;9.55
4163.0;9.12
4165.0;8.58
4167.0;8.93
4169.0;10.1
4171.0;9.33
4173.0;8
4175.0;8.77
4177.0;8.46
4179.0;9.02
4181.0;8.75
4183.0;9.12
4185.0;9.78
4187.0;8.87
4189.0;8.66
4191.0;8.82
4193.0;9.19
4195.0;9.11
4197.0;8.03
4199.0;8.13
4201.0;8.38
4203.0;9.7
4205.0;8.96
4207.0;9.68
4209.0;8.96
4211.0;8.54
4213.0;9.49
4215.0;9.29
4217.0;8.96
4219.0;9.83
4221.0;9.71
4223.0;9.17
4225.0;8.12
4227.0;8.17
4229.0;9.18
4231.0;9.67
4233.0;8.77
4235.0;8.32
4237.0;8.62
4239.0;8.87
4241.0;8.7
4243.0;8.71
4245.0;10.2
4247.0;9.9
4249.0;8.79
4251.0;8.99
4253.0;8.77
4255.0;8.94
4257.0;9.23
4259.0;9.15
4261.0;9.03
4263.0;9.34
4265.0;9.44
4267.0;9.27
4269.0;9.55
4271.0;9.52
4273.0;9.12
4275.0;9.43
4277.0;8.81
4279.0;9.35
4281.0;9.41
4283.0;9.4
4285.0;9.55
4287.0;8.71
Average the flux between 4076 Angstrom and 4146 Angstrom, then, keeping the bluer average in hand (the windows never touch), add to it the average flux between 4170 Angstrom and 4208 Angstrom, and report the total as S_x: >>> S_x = 17.54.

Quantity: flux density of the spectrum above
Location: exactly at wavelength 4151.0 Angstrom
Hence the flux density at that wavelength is 9.26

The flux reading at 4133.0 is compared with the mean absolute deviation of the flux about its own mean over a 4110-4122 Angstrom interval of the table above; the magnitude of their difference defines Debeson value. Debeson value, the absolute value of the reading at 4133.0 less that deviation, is 8.54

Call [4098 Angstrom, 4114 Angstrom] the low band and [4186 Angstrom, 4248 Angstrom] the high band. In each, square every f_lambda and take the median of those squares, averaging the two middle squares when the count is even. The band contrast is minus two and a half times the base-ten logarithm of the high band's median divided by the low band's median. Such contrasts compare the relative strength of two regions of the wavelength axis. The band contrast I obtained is -0.42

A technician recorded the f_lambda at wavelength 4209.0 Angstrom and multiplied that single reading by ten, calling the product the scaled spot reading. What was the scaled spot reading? 90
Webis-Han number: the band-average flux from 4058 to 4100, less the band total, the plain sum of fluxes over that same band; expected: -174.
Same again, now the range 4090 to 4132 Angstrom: -167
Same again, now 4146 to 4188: -180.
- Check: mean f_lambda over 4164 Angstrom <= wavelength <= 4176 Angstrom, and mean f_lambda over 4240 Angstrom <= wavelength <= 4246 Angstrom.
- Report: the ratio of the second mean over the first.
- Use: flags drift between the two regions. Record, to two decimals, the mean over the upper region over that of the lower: 1.03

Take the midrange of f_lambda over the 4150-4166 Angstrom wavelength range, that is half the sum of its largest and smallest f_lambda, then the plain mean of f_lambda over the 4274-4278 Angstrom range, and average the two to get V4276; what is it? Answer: 8.89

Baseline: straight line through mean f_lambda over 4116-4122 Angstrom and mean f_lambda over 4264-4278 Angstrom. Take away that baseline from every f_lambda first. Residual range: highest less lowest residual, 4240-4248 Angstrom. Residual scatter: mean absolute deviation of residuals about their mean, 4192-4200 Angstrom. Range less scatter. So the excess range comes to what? 0.95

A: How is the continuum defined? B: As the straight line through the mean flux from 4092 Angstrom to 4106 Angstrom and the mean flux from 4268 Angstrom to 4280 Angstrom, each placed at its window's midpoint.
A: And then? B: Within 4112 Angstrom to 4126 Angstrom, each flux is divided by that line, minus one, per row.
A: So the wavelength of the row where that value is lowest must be 4115.0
